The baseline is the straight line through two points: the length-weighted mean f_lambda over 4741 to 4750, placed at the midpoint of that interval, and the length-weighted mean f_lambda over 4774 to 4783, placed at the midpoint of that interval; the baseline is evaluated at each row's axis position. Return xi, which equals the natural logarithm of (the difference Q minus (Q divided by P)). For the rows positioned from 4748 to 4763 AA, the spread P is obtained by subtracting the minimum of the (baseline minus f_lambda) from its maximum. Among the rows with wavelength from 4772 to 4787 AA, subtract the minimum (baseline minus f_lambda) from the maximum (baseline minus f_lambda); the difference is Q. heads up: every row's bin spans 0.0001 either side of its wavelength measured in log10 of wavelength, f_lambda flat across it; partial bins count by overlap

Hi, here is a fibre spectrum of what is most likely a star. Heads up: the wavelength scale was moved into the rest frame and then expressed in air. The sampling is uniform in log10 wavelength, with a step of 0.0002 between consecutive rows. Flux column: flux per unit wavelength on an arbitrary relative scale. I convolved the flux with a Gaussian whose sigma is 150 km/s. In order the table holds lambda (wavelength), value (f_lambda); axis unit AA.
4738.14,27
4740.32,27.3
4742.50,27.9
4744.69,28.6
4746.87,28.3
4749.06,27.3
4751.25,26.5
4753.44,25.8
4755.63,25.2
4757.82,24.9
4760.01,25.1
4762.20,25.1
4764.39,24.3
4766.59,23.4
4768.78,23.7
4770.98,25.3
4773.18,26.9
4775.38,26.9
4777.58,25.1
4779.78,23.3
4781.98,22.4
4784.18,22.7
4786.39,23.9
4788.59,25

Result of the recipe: 0.2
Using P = 1.5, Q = 3.8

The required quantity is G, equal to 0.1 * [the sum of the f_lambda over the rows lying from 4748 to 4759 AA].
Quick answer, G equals 13.0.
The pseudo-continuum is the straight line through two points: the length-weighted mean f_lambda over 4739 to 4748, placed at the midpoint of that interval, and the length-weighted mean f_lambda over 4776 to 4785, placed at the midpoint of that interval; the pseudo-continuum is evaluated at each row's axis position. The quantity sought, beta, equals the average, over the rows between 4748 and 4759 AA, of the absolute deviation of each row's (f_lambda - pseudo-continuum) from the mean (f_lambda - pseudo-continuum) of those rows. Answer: 0.45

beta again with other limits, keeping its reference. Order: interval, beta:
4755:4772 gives 0.50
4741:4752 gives 0.48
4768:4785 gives 1.25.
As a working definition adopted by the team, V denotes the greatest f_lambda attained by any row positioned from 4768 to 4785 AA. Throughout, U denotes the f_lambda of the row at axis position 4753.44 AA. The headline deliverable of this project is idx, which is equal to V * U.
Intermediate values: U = 25.8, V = 26.9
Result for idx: 694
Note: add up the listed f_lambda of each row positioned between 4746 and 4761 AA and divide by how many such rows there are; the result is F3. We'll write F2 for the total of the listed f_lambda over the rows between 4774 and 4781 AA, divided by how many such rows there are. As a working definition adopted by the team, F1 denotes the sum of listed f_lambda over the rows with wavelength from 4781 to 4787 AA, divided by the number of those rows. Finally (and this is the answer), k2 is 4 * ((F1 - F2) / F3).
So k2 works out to -0.3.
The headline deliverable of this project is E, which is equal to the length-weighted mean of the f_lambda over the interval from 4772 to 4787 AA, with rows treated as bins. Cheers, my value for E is 24.5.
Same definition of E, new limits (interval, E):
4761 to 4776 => 25.0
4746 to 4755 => 26.8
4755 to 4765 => 25.0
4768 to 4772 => 24.5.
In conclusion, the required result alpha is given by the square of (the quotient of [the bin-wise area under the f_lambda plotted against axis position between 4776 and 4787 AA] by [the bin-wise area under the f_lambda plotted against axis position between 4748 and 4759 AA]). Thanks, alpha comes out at 0.83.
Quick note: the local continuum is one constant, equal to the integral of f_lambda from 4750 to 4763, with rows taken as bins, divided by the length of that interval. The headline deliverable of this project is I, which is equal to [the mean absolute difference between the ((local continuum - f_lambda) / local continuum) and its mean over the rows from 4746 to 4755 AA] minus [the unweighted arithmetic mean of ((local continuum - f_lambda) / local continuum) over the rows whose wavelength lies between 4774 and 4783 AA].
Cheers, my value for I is -0.01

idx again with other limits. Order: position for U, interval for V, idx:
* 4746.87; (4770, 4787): 761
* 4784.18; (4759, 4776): 611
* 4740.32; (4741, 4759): 781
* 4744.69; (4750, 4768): 758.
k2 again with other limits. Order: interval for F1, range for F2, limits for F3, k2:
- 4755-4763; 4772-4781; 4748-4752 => -0.1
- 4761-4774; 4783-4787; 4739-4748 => 0.2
